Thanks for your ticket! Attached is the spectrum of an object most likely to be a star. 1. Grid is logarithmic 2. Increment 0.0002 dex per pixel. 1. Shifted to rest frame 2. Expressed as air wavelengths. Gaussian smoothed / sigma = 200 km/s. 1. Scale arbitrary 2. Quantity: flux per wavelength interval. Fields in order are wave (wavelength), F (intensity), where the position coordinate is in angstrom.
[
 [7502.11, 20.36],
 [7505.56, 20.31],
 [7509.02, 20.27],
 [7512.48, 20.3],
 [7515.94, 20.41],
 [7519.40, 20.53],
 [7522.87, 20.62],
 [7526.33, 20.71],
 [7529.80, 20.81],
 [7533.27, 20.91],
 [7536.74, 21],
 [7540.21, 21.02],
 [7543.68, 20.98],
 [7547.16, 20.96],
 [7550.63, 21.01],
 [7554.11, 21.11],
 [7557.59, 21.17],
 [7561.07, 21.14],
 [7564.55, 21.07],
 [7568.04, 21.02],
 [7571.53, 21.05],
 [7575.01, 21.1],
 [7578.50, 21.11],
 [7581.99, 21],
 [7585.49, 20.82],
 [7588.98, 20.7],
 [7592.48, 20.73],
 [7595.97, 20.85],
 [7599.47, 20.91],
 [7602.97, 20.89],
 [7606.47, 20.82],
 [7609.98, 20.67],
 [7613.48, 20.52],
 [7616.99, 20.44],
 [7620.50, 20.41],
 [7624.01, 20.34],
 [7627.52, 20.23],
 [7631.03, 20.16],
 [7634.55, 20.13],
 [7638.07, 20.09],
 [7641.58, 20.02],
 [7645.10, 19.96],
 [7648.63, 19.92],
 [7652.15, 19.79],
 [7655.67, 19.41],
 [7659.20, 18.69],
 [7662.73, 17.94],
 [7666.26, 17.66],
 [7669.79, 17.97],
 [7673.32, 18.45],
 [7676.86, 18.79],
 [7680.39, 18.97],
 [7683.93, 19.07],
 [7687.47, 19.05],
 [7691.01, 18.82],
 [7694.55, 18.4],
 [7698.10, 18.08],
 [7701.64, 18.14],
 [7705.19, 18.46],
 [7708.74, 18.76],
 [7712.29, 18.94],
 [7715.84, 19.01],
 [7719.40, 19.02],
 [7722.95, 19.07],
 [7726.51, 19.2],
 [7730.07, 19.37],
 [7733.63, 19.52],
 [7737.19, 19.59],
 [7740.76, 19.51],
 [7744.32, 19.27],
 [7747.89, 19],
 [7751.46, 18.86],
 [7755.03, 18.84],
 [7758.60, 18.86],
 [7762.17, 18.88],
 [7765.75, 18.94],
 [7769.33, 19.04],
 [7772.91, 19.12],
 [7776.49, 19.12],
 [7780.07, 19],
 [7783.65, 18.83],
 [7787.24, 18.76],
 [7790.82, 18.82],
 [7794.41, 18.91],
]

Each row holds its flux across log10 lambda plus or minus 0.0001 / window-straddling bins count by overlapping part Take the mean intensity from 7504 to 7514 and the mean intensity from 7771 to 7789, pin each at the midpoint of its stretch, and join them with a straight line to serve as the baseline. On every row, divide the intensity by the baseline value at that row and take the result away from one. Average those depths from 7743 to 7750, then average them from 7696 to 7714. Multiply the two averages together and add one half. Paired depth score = 0.500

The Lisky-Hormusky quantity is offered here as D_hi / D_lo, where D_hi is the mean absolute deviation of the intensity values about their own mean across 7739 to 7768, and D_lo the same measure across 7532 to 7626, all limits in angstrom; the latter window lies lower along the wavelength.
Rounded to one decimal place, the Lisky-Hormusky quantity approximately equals 1.0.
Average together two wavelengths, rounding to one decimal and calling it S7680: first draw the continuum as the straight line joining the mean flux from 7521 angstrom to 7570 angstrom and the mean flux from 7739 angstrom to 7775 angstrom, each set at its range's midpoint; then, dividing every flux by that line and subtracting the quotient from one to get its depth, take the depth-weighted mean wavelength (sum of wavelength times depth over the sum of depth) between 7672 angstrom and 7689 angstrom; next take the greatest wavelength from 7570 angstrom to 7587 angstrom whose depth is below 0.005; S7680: 7632.2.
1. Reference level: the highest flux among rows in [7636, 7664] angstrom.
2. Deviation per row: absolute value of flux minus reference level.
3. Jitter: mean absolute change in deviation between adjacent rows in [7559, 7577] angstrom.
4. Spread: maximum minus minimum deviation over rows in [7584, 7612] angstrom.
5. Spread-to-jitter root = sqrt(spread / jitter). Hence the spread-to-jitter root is 2.2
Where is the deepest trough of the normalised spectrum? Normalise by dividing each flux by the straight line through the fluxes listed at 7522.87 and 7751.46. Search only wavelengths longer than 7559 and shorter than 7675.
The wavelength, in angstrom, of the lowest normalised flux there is 7666.26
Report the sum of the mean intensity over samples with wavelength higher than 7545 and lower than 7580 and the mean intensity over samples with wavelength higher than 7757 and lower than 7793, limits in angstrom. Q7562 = 40.01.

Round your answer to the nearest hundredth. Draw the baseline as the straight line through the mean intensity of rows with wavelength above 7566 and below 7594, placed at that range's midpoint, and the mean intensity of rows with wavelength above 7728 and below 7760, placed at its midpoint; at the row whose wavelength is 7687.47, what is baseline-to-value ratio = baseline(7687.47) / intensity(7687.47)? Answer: 1.04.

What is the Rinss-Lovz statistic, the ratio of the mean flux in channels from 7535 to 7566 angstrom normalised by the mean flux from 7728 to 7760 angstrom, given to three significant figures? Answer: 1.10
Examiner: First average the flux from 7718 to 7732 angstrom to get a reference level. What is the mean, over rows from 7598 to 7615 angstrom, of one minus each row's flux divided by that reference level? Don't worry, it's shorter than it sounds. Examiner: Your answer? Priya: -0.083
